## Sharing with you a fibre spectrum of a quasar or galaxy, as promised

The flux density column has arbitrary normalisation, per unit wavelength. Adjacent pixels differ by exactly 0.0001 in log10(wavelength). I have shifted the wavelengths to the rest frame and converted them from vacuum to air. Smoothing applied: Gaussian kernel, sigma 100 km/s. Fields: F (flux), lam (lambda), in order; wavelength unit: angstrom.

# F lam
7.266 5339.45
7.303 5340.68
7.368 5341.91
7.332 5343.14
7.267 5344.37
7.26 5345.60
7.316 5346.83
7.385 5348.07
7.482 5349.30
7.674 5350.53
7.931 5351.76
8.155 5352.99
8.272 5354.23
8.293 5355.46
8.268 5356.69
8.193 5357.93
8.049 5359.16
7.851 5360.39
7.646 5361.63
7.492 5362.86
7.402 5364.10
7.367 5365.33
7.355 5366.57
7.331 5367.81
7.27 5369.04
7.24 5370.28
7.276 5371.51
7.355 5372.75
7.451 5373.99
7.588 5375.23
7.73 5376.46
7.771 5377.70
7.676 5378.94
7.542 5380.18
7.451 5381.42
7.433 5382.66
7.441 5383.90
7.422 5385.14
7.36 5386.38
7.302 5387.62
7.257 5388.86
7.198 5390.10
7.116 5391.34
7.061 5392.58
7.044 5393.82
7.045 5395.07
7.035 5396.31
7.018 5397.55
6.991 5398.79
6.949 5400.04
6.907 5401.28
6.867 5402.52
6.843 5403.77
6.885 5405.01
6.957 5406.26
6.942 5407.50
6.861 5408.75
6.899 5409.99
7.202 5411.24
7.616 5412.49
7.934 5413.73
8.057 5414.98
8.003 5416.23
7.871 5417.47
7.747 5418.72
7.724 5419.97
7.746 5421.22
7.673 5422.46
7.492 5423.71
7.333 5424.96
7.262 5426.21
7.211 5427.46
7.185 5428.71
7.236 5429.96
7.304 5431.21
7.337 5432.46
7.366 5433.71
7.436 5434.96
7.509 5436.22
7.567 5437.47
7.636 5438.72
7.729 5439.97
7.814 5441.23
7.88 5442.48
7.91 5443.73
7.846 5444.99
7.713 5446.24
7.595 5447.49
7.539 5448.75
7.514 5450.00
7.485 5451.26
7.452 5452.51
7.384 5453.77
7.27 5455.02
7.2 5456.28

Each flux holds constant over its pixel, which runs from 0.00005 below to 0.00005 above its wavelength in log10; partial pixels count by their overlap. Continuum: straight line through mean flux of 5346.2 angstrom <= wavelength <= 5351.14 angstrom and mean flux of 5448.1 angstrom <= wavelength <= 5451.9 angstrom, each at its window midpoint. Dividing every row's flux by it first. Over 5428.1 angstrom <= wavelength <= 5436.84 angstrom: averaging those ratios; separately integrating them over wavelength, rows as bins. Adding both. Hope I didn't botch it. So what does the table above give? 9.5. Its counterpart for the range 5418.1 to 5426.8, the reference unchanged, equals 9.8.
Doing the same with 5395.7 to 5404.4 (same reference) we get 9.0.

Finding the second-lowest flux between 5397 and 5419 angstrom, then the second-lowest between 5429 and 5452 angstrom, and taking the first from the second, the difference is 0.4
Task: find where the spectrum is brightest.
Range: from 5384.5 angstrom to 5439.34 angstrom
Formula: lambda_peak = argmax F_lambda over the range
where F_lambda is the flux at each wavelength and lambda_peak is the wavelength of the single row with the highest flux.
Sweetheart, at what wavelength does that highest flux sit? 5414.98 angstrom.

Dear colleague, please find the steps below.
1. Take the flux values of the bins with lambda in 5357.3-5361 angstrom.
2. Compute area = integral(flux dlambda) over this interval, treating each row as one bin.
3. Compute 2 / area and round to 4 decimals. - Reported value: 0.0673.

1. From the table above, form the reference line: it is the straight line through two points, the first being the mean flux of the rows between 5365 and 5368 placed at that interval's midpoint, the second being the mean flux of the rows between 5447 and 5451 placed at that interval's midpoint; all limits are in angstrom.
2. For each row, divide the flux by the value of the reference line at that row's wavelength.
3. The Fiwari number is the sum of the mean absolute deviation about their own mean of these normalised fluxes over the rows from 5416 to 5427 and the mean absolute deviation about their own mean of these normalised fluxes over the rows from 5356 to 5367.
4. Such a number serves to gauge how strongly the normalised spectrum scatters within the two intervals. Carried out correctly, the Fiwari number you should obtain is 0.07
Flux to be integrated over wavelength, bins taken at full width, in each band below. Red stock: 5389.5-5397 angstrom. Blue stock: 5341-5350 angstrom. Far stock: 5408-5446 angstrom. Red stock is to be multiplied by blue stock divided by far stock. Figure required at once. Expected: 12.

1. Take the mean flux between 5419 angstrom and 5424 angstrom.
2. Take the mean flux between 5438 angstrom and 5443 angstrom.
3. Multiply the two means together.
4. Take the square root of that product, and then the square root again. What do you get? 2.78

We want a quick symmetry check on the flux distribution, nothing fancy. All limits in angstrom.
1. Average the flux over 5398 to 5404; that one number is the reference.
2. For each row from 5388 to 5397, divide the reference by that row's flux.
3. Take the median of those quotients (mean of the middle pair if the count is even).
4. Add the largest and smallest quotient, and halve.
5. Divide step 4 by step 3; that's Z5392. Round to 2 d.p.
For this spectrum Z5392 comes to 0.99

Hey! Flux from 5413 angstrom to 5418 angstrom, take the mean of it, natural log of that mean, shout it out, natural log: 2.08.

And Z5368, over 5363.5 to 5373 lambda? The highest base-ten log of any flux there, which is 0.869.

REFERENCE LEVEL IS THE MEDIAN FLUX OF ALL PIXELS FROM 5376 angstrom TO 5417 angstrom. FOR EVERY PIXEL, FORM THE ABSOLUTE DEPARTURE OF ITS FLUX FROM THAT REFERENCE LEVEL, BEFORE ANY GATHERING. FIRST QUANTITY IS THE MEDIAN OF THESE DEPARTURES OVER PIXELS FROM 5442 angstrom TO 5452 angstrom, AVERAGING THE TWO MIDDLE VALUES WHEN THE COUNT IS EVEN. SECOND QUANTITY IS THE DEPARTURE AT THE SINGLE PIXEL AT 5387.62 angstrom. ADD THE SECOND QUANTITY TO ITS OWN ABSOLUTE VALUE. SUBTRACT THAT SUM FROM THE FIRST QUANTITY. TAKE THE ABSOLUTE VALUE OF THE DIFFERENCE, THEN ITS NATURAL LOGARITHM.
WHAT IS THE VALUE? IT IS -1.4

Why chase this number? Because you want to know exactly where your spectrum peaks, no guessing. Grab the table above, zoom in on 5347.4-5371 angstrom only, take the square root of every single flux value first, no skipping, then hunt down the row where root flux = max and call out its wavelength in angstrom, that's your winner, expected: 5355.46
